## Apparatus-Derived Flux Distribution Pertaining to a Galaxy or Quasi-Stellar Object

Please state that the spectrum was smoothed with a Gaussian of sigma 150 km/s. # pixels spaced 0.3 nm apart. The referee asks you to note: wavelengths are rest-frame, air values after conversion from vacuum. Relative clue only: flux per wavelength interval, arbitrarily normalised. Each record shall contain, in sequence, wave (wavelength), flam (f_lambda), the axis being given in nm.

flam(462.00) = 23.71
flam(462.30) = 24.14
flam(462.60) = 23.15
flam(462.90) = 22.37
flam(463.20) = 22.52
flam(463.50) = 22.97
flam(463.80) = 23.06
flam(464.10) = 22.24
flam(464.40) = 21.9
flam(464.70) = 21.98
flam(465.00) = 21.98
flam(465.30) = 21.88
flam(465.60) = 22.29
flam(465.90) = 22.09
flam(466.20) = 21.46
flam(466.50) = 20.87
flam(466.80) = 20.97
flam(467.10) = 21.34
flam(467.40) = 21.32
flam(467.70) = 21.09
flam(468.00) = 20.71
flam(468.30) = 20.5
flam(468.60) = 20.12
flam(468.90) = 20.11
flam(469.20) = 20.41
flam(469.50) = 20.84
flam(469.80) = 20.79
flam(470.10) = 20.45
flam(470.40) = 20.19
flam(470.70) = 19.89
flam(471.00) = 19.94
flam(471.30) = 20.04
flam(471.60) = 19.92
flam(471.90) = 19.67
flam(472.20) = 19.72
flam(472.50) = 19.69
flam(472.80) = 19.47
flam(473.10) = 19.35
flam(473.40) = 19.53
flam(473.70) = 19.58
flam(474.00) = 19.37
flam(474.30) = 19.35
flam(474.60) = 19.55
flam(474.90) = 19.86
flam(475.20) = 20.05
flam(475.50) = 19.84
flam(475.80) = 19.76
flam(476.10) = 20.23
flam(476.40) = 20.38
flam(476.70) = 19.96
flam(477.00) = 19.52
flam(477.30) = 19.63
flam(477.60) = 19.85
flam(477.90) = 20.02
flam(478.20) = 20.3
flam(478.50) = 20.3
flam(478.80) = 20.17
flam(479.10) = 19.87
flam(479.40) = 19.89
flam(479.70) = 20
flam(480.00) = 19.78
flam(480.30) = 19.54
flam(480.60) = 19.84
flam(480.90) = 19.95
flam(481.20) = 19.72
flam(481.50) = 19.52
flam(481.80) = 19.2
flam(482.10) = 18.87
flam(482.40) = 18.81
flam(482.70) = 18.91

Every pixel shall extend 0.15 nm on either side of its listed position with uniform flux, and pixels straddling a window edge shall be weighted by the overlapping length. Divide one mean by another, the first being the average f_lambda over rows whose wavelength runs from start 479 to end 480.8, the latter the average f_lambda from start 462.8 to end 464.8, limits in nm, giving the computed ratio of 0.88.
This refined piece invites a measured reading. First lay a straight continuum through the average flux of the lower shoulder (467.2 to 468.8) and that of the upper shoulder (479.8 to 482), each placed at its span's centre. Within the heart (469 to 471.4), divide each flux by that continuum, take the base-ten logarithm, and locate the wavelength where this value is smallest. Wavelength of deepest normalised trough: 470.70 nm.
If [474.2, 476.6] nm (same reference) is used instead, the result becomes 474.30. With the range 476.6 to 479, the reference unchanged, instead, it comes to 477.00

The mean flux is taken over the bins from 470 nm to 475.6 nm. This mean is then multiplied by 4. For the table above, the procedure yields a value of 79.0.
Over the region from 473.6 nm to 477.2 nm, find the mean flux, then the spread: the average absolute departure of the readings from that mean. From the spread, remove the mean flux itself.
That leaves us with -19.5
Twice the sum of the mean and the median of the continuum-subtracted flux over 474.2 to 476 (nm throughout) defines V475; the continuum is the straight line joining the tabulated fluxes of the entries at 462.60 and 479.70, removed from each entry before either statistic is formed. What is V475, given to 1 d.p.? -4.2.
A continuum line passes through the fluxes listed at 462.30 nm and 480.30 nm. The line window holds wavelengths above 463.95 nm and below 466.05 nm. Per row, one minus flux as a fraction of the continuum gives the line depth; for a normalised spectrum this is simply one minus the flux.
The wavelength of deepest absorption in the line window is 464.40 nm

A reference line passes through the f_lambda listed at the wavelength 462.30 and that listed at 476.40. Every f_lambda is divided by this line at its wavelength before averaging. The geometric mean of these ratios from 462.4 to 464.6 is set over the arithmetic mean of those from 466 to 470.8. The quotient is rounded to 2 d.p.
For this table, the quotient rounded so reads 1.03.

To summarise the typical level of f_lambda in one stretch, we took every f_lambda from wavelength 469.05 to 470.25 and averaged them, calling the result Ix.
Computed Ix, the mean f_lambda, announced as 20.6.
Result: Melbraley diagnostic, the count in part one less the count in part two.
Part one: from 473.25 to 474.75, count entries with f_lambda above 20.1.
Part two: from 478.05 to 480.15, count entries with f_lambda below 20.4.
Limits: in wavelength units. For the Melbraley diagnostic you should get -7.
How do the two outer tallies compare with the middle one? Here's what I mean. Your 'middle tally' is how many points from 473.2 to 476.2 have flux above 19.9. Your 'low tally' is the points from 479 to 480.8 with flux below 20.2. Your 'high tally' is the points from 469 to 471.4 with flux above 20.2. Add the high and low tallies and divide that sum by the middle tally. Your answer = 5.0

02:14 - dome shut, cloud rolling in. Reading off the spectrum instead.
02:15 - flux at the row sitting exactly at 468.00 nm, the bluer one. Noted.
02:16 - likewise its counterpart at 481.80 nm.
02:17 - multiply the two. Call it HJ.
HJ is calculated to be 398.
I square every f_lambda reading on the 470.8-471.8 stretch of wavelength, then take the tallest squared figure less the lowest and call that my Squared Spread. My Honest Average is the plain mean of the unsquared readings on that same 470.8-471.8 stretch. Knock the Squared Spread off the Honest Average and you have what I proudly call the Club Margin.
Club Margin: 15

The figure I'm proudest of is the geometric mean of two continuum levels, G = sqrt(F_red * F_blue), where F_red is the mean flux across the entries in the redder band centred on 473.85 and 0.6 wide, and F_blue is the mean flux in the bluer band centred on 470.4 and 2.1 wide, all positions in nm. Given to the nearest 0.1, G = 19.9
